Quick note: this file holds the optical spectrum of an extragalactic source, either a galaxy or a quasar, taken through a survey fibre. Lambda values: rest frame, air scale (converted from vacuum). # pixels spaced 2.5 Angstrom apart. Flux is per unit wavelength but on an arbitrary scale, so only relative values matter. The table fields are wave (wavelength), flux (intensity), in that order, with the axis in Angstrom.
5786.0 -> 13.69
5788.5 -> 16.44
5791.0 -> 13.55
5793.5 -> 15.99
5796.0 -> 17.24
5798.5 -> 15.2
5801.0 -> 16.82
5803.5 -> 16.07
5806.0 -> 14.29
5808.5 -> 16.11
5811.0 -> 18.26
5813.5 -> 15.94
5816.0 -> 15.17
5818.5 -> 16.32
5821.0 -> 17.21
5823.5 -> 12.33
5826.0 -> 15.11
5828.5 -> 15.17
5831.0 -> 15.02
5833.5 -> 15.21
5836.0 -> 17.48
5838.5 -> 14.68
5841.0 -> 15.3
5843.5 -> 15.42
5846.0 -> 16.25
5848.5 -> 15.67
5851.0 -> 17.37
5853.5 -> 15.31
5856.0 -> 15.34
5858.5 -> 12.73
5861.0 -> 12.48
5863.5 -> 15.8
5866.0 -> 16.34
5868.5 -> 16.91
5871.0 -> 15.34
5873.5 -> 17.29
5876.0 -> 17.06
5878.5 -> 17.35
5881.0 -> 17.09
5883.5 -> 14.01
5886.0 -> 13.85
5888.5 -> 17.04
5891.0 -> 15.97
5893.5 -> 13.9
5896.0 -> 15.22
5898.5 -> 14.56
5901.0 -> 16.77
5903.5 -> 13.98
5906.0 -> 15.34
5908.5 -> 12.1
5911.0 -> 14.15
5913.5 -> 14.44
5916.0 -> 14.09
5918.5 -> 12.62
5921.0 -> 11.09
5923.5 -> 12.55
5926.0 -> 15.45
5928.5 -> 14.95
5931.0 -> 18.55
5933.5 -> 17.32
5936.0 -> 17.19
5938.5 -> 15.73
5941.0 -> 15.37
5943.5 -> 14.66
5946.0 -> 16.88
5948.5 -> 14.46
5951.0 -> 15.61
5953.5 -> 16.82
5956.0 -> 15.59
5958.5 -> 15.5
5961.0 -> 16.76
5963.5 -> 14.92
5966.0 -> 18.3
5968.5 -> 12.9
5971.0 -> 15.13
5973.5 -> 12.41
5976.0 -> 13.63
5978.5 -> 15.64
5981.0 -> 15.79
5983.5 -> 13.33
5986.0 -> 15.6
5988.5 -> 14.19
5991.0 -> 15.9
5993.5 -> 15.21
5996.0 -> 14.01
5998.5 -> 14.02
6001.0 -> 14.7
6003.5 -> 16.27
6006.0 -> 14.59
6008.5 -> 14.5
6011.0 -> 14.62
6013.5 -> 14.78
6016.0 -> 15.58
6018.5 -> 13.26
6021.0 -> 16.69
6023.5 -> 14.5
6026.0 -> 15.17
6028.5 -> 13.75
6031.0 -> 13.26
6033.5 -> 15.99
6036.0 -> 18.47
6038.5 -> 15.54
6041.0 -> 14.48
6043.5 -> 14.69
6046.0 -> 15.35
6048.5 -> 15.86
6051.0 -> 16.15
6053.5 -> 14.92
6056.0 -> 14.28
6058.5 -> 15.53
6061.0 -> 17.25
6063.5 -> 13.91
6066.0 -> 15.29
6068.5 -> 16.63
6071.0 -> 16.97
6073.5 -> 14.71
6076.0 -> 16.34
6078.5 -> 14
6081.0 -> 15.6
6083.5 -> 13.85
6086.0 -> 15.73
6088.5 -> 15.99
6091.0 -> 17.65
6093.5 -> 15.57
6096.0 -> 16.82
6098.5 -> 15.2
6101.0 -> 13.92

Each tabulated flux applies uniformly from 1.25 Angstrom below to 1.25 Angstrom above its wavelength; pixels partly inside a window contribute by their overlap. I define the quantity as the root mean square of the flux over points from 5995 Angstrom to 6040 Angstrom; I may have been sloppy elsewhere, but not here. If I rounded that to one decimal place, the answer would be 15.0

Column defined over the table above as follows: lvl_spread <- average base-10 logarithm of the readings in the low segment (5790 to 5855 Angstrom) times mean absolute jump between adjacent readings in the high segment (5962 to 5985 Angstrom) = 2.92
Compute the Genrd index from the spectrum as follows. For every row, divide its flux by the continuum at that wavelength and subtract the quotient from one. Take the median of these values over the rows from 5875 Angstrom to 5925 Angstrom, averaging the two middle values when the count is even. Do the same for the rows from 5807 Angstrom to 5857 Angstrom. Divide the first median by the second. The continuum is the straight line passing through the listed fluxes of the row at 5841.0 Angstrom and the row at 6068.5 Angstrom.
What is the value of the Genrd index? -23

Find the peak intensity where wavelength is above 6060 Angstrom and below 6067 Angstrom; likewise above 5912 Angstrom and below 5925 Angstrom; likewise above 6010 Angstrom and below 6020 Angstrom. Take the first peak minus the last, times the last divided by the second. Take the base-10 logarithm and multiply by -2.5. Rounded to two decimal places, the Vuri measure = -0.64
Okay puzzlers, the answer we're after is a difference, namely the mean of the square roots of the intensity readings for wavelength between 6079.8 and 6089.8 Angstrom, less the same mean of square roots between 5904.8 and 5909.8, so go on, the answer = 0.21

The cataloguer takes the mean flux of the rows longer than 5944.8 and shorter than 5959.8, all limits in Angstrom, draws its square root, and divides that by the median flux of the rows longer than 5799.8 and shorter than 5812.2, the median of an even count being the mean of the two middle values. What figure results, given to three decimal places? 0.247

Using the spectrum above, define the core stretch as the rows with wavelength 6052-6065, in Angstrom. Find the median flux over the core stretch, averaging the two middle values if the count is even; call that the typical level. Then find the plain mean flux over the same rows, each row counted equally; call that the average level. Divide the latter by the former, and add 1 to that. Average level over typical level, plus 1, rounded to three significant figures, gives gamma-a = 2.02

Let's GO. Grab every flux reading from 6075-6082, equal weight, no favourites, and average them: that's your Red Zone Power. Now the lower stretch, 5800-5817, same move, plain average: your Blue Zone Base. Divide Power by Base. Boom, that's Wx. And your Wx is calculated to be 0.95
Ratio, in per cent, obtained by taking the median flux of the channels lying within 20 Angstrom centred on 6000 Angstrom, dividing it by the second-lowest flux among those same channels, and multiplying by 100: 104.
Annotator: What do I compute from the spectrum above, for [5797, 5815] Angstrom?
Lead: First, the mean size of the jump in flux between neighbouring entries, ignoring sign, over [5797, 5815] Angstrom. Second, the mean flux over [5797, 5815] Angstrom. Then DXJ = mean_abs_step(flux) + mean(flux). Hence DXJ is 17.8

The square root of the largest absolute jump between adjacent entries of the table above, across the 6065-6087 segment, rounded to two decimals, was 1.53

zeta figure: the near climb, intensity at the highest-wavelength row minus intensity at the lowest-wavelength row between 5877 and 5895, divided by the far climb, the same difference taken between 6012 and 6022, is -1.8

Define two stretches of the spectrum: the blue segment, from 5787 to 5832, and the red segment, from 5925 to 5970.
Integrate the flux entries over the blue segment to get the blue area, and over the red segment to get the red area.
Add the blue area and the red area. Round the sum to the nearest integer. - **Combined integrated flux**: 1423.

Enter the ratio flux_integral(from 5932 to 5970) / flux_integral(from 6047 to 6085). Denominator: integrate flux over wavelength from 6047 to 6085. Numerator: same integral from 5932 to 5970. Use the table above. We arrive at 1.03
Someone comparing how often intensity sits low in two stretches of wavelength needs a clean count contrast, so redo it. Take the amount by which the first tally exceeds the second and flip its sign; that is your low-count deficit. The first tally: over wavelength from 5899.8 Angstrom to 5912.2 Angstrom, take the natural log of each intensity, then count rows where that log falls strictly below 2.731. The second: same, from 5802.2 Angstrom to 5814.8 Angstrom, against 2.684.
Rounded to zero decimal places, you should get -3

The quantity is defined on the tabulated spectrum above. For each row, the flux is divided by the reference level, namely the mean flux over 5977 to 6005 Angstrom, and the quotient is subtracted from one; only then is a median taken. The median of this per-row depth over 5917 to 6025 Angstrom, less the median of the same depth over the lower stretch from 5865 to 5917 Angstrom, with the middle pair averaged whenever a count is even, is 0.01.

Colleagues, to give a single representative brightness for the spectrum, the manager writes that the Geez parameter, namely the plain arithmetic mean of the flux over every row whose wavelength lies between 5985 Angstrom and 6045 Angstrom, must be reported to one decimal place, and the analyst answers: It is 15.0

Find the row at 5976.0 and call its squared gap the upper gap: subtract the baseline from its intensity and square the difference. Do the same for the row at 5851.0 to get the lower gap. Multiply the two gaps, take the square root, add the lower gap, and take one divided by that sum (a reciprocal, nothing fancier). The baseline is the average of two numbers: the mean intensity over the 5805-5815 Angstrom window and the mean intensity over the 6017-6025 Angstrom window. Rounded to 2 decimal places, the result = 0.14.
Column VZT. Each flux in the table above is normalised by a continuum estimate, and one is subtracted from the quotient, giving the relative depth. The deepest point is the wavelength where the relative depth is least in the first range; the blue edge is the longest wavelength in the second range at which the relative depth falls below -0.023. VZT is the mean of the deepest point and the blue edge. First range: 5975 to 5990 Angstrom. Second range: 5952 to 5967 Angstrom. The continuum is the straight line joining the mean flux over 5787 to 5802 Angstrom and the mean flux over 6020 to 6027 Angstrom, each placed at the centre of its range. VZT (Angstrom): 5973.5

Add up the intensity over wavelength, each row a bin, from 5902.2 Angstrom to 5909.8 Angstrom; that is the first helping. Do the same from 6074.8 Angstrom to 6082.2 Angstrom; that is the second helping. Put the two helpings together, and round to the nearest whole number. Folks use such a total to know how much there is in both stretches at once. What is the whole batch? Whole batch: 218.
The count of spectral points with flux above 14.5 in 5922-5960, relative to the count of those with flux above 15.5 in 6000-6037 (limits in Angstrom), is 2.6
